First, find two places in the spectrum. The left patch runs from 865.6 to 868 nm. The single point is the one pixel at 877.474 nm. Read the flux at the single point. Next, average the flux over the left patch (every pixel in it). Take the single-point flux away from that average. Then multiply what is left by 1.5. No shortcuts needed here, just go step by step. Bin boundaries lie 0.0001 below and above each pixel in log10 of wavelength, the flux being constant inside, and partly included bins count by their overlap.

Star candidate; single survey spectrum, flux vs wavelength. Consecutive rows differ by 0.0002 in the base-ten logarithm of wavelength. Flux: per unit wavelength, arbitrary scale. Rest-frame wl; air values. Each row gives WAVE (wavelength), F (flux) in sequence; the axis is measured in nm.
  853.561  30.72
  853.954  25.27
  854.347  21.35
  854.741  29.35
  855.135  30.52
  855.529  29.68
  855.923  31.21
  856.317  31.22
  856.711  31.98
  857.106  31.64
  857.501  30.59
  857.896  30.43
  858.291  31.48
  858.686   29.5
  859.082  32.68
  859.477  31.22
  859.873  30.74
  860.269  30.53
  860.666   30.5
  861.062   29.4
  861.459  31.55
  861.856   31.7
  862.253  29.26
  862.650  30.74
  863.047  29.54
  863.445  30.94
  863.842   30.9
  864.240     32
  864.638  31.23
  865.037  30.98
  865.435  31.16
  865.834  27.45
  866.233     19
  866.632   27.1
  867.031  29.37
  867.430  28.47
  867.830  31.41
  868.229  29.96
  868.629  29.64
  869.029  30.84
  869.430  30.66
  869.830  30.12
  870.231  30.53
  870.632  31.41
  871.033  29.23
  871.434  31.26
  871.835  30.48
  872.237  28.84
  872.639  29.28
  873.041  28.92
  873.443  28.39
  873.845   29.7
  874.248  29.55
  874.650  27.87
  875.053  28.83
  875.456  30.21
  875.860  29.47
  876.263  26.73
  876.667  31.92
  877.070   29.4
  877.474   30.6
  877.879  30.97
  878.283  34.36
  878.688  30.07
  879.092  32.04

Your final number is -5.2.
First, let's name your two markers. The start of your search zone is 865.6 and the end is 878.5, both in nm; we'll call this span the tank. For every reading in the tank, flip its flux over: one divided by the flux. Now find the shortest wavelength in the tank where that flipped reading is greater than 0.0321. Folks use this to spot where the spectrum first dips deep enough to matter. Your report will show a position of 865.834 nm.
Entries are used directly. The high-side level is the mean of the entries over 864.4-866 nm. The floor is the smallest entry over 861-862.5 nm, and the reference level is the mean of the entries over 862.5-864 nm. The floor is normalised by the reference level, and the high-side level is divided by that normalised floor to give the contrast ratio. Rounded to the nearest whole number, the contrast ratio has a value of 32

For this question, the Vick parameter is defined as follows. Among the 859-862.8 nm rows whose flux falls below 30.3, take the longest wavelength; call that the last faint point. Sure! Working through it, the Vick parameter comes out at 862.253 nm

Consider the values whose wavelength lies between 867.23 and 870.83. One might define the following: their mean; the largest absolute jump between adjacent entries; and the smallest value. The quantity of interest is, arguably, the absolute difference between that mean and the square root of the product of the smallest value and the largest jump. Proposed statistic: 21.2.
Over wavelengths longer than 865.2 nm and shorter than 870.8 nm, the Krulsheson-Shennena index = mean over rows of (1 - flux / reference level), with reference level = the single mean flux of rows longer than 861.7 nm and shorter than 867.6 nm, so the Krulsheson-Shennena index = 0.008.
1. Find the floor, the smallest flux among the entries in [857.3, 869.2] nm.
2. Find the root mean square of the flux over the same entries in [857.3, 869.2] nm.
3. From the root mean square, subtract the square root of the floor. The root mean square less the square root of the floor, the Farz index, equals 25.7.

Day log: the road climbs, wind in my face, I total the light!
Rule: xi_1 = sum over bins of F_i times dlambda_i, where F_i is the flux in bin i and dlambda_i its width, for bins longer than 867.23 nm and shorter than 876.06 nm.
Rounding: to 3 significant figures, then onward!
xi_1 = 263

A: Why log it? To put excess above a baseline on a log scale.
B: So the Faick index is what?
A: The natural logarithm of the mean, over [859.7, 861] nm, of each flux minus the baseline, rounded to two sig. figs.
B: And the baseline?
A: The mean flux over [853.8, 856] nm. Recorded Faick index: 0.99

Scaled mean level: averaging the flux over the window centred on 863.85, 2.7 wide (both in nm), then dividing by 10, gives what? 3.09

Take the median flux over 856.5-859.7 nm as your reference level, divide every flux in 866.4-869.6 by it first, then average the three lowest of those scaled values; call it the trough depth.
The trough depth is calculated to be 0.90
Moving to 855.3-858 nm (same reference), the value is 0.96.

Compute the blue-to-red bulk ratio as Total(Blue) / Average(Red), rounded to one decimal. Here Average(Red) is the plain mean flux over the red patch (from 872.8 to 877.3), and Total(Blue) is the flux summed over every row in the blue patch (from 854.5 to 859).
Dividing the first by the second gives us 11.6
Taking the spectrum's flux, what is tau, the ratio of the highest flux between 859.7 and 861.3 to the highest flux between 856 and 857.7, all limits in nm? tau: 0.961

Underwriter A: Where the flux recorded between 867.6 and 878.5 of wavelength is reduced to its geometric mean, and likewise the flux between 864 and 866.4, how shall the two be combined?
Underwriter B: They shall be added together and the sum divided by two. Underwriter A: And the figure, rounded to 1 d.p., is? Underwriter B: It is 29.1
